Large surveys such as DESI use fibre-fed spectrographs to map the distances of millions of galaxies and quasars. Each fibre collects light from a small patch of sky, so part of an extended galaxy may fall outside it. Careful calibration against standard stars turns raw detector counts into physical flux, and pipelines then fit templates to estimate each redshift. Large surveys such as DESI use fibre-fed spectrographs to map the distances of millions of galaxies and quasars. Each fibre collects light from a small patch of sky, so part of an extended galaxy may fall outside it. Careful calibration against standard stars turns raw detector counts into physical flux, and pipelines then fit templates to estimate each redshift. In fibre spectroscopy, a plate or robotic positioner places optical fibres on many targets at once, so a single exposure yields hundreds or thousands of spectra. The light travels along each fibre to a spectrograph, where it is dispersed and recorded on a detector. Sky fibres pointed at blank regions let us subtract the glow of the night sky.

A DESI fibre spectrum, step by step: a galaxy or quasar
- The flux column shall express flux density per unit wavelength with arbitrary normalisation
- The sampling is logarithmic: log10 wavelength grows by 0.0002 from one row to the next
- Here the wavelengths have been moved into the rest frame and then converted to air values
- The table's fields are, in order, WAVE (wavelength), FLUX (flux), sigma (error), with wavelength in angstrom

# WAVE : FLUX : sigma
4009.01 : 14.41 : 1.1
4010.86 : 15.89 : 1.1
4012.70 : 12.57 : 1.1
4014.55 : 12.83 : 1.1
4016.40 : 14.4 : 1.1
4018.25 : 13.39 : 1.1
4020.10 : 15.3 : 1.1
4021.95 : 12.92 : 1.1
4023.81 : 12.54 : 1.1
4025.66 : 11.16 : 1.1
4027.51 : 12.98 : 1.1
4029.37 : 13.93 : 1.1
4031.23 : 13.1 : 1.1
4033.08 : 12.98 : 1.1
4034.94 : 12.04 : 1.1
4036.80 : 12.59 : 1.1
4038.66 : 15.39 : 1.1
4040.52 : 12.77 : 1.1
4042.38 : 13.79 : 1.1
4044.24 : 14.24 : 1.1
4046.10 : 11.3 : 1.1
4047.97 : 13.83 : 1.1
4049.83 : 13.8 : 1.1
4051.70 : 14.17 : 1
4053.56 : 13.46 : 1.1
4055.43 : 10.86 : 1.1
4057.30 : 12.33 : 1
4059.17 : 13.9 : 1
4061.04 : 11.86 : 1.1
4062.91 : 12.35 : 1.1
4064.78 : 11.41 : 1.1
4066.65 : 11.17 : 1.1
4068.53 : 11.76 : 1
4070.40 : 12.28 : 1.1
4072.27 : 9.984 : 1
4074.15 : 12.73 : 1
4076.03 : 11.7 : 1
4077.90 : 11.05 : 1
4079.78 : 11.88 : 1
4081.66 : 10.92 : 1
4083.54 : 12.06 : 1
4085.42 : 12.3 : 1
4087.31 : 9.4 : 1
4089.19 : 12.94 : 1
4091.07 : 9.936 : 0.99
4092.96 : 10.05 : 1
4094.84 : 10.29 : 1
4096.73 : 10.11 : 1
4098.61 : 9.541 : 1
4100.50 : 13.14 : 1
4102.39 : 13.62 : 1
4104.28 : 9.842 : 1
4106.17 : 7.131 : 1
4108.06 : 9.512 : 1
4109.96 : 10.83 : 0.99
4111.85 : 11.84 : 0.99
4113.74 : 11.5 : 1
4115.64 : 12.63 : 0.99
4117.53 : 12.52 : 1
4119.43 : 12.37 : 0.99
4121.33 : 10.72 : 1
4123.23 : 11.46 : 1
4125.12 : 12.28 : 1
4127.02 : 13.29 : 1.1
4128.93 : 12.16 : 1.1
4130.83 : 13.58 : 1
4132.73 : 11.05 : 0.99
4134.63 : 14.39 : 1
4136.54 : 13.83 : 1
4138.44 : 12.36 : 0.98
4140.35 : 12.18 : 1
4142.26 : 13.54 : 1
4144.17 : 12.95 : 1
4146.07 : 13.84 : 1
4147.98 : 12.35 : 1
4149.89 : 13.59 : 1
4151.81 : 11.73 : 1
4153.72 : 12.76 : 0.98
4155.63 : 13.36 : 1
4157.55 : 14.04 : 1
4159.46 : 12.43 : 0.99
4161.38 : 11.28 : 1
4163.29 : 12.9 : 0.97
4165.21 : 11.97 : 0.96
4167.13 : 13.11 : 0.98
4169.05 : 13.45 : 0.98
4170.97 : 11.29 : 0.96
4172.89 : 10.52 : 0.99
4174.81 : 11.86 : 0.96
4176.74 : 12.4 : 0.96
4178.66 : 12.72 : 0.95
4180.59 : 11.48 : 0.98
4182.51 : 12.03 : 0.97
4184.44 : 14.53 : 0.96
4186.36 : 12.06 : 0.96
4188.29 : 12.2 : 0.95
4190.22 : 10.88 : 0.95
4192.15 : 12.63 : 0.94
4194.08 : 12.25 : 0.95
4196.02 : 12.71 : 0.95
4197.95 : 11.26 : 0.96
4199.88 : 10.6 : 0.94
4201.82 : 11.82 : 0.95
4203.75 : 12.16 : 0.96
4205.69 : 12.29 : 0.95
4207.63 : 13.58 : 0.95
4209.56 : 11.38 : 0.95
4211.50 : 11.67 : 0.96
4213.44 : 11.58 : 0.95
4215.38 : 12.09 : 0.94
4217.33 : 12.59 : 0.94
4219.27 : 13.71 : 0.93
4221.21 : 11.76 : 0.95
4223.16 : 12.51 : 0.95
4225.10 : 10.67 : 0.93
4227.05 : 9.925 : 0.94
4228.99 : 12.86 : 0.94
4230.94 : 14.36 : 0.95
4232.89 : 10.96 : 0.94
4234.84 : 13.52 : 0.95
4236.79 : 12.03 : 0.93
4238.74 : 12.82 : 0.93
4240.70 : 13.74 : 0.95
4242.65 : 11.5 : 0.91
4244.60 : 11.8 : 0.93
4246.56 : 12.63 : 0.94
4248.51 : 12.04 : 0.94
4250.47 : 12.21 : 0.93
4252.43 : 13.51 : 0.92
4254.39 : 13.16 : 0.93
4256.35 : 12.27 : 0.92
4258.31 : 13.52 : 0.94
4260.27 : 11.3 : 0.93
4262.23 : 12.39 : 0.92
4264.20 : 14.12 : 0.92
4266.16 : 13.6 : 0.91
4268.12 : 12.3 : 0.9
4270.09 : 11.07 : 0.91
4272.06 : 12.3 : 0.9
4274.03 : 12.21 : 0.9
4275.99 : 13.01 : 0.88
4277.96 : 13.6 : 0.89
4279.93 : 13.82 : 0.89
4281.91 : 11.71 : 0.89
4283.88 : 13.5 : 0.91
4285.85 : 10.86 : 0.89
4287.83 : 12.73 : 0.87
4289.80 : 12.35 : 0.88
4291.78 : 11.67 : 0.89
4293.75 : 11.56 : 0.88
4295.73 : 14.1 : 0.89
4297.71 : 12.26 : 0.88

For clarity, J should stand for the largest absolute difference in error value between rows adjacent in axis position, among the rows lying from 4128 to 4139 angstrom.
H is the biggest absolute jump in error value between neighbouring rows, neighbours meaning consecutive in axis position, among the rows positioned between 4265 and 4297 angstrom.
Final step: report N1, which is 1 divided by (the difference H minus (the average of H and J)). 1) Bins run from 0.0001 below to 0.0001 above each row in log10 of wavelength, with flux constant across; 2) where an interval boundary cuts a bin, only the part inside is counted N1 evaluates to -25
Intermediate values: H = 0.020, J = 0.100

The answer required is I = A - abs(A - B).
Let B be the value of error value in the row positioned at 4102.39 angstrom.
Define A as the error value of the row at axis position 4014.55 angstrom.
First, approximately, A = 1.10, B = 1.00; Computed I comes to 1.00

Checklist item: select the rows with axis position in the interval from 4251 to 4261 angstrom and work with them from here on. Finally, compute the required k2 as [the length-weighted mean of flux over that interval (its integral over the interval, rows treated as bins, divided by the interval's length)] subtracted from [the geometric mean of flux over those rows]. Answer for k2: -0.039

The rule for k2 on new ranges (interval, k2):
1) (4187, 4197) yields -0.007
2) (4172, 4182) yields -0.045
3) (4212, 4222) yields 0.000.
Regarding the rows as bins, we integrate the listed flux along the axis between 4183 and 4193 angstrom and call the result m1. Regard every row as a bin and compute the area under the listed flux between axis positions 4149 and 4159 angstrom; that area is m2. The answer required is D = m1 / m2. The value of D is 0.95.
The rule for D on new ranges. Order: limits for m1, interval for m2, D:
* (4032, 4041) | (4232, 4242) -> 0.94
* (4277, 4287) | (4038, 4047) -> 1.05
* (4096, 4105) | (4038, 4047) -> 0.84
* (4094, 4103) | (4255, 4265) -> 0.80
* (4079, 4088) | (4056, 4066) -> 0.83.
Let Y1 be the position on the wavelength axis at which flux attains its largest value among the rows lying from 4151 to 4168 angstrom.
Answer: 4157.55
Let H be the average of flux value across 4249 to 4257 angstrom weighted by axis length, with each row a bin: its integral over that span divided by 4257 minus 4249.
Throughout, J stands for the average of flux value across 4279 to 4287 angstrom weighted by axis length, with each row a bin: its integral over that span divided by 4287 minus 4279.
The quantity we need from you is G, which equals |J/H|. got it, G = 0.977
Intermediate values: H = 12.8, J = 12.5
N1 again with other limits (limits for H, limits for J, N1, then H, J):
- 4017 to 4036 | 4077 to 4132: -20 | 0.000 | 0.100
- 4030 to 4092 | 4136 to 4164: 29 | 0.100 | 0.030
